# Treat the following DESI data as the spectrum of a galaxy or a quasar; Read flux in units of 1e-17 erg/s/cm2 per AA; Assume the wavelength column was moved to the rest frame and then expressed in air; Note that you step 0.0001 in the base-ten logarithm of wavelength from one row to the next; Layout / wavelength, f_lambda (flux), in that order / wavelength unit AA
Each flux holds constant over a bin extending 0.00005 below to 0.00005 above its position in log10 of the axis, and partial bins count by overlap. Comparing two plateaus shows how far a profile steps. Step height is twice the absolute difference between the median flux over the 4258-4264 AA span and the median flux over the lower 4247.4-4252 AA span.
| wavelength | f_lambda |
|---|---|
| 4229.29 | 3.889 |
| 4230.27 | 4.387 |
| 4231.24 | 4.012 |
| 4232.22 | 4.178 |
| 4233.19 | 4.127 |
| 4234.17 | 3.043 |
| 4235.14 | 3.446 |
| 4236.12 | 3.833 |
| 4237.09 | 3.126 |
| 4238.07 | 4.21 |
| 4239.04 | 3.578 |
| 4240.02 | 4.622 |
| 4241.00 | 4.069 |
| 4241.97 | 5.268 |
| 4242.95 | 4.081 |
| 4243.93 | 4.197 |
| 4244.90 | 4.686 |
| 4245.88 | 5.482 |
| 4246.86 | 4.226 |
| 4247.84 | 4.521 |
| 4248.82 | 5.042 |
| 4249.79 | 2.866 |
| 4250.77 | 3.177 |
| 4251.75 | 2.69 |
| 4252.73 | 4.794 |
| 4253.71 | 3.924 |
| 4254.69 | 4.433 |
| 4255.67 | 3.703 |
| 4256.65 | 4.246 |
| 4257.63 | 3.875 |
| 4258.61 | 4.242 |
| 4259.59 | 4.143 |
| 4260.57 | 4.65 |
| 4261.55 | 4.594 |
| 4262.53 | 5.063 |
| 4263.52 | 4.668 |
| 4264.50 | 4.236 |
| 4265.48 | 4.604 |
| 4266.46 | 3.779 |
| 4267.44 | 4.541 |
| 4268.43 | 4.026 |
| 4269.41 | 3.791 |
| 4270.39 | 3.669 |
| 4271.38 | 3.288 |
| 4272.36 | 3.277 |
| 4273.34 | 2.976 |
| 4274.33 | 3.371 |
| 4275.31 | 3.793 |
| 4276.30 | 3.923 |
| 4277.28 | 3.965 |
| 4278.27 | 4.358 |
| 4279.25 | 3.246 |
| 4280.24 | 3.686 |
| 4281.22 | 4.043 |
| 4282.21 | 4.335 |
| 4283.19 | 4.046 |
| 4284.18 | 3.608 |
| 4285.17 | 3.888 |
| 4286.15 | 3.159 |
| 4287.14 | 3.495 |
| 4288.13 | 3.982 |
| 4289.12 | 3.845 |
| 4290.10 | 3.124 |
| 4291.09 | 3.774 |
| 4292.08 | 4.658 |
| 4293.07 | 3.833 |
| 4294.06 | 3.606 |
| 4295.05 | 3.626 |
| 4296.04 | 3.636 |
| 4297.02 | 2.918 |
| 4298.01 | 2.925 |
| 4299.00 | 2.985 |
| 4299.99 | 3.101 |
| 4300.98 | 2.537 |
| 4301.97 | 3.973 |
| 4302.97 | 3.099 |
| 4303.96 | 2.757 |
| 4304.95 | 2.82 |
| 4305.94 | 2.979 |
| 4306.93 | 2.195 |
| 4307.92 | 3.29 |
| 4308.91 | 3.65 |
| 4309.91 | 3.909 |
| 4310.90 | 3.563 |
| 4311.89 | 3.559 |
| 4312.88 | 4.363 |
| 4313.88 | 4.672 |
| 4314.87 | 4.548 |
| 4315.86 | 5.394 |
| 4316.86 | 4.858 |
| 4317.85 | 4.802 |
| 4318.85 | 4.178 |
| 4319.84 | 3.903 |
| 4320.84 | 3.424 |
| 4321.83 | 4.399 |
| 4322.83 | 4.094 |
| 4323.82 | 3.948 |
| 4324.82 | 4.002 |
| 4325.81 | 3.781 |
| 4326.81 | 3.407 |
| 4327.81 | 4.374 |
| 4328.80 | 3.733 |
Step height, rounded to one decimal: 2.9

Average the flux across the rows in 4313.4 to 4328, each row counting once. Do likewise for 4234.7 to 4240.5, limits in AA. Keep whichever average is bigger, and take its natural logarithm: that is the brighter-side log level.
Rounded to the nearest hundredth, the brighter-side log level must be 1.45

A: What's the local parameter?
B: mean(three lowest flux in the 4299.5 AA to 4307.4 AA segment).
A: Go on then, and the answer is 2.50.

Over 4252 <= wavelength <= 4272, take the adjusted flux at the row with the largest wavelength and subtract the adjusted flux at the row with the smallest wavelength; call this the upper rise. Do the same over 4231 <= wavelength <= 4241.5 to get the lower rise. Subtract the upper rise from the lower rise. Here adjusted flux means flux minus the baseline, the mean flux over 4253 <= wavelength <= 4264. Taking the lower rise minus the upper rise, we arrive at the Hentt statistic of 1.6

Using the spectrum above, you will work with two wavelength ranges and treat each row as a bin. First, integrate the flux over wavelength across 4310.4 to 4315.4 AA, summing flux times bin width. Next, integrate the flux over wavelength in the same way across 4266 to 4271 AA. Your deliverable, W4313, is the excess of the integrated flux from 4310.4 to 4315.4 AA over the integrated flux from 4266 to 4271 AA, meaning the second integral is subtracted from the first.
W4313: 1.1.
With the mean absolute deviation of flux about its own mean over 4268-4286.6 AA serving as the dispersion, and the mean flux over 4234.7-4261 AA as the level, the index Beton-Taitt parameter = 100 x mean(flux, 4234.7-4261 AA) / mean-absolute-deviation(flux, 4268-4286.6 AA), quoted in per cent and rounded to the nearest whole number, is 1265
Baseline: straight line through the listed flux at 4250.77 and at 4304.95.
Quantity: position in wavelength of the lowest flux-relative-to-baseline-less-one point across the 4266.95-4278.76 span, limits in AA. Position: 4273.34 AA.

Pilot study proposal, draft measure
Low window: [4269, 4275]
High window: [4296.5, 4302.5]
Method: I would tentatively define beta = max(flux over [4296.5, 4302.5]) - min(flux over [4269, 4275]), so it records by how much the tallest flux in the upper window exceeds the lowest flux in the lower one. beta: 1.0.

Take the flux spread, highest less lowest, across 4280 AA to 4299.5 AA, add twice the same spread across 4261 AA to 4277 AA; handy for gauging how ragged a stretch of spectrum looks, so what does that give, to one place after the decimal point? 5.9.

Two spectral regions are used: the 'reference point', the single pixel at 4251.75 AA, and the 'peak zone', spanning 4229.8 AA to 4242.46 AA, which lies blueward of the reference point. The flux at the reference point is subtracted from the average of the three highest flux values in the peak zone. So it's 2.1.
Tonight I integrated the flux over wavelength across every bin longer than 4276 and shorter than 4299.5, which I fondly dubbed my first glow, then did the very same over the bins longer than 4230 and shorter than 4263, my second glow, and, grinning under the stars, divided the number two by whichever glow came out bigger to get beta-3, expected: 0.015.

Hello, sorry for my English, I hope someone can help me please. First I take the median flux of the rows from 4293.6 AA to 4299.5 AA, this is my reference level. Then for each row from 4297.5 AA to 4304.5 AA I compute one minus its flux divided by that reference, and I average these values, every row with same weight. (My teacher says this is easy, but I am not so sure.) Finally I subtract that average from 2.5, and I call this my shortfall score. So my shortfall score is 2.43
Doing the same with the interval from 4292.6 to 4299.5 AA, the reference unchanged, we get 2.52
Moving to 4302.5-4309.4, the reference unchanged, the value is 2.40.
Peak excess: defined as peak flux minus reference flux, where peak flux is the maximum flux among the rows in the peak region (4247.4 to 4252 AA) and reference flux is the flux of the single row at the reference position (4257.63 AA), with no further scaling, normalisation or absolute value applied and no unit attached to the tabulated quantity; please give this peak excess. 1.2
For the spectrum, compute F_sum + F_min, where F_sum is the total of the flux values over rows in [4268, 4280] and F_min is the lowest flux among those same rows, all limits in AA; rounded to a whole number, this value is 47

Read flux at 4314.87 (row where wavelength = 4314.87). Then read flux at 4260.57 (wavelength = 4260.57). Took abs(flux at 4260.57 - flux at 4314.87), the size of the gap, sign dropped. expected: 0.1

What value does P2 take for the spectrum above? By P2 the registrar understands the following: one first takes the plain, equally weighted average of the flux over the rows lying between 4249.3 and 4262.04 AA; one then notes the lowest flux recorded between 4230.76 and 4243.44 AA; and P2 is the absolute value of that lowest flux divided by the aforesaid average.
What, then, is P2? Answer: 0.77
